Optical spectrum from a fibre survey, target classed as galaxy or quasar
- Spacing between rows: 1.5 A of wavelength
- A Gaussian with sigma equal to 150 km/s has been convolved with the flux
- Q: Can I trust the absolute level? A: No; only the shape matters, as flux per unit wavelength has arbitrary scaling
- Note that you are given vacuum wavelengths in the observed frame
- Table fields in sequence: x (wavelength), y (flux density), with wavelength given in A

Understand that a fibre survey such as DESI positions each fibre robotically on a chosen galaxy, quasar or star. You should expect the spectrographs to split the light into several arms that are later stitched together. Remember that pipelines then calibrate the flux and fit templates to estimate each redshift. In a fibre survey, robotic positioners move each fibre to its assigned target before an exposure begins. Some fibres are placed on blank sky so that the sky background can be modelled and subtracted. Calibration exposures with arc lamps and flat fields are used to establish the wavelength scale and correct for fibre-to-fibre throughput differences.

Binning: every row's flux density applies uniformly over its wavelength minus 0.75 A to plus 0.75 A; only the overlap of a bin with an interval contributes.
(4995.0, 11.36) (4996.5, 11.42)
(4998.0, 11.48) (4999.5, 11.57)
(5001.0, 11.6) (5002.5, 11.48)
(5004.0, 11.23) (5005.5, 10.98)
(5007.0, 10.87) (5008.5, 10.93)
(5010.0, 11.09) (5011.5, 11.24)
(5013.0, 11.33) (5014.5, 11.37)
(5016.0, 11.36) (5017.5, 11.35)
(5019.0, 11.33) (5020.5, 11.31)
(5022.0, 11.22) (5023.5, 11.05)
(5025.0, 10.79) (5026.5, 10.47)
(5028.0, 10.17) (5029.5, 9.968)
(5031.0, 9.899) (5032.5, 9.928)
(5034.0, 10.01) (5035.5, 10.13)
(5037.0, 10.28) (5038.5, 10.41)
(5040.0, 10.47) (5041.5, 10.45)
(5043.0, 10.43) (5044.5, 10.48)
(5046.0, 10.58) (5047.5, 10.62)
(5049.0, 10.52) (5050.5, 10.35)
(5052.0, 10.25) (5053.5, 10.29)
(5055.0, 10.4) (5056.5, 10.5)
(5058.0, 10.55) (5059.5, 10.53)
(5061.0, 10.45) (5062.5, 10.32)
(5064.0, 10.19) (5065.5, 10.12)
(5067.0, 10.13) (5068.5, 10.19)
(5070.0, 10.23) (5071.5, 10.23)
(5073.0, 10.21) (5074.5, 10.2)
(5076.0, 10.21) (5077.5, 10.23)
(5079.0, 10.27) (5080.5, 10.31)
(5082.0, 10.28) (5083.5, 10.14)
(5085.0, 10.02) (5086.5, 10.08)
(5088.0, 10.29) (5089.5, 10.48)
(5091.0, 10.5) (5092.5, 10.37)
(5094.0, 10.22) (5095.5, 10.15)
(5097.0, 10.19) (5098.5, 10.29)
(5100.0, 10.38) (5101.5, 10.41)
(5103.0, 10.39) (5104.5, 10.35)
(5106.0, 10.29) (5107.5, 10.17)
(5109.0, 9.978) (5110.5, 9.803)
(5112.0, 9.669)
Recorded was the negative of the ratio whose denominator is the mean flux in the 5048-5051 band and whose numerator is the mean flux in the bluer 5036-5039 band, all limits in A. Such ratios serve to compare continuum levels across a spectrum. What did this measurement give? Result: -0.99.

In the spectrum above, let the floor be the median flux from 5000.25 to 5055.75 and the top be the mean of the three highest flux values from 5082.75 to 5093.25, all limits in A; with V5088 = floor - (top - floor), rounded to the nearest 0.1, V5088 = 10.7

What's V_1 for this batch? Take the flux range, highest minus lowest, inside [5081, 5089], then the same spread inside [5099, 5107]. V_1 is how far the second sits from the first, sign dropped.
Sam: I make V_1 0.150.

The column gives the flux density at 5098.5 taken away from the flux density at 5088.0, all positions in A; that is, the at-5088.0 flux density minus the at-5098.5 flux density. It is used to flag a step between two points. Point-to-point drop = 0.000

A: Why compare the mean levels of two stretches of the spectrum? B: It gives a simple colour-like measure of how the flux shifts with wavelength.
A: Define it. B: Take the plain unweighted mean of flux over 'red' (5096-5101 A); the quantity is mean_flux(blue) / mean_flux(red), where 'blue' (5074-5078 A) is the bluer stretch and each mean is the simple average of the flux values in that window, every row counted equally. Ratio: 0.99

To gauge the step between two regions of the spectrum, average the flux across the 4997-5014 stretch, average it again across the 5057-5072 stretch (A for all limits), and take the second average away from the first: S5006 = 1.0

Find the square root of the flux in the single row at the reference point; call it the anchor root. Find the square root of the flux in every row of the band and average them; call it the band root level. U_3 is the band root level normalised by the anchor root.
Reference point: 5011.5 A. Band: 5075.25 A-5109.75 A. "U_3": 0.96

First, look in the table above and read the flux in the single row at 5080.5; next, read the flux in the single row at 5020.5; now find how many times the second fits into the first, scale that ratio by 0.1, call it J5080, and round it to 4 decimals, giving 0.0912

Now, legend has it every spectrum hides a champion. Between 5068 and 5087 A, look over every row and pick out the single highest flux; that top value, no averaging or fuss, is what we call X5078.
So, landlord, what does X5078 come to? 10.31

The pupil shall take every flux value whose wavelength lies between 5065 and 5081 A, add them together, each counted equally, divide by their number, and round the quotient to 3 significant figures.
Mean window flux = 10.2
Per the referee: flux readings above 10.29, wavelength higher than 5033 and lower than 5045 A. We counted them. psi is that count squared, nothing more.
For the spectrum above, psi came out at 25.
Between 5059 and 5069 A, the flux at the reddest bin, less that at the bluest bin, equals -0.34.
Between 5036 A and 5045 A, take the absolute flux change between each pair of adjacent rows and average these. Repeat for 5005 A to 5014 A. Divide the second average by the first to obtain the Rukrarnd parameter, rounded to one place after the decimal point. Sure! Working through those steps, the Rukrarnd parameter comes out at 2.0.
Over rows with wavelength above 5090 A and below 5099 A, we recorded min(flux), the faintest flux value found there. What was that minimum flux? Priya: 10.15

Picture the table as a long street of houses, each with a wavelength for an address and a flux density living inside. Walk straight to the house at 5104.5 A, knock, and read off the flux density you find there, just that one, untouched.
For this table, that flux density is 10.35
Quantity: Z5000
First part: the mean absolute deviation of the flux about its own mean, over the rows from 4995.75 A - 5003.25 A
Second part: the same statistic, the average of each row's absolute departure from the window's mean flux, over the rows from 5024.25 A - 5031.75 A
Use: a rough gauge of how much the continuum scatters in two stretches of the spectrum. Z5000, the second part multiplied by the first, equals 0.018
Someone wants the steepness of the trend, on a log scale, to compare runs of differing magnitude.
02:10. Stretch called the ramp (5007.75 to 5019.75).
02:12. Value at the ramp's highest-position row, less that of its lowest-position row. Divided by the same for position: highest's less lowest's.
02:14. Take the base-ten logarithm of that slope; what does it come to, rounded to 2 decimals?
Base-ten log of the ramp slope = -1.42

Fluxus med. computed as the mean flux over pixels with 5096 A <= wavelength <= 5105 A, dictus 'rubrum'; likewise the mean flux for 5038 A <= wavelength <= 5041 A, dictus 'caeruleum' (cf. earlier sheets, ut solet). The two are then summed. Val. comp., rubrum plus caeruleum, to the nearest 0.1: 20.8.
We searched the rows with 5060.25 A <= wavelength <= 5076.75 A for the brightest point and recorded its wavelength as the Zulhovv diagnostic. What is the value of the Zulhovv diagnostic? 5061.0 A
